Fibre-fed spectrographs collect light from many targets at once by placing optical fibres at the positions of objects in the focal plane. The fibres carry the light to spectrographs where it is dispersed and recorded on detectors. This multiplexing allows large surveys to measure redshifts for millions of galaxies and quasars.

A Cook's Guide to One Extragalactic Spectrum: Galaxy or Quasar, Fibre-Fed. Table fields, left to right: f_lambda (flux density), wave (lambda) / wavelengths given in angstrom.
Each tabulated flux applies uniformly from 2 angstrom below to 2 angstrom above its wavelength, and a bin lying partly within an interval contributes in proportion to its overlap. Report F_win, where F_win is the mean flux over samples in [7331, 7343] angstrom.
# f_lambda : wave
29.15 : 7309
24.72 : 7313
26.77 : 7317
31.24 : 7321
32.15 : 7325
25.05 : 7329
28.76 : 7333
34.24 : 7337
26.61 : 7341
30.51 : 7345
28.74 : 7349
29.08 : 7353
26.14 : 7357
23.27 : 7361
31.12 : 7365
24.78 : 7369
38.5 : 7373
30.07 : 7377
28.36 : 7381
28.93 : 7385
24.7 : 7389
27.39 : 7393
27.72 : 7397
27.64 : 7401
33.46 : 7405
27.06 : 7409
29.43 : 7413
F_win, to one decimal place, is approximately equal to 29.9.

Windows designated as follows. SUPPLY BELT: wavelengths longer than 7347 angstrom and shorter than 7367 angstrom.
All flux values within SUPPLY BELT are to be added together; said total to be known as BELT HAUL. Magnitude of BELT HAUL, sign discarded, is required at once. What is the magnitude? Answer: 138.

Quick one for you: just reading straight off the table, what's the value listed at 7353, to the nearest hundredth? 29.08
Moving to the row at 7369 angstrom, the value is 24.78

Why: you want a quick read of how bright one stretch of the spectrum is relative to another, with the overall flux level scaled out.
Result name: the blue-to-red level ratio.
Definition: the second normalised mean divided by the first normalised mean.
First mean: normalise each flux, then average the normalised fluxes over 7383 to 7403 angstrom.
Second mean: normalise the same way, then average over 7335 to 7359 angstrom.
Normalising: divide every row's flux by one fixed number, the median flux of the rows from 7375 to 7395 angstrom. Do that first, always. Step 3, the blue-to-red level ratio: 1.07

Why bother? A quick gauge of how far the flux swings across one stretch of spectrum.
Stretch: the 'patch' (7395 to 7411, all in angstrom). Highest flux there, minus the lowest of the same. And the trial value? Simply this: 6.4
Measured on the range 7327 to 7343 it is 9.2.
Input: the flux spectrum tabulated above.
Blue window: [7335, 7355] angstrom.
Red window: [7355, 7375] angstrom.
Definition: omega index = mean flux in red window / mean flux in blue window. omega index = 0.96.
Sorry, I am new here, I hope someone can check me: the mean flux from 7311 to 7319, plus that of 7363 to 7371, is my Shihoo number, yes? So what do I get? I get 54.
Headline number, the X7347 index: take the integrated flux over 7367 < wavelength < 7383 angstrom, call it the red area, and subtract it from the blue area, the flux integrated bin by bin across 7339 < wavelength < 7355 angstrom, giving -27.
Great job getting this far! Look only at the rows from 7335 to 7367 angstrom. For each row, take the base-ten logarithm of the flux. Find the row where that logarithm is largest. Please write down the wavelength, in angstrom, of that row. 7337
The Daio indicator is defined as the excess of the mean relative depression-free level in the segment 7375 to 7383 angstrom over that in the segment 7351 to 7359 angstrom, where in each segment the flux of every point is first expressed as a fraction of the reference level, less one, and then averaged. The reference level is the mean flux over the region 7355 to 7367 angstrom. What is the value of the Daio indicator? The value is 0.060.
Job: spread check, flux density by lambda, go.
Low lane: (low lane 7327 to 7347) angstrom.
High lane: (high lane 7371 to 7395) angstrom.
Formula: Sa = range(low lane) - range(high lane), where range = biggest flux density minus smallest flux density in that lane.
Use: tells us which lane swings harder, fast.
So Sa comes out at -4.6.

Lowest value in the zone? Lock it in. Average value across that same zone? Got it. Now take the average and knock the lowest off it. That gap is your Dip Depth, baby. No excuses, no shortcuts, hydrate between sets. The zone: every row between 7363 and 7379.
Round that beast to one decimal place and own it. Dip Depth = 6.3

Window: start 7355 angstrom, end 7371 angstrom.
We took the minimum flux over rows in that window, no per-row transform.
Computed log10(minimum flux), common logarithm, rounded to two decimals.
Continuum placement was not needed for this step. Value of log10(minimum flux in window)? 1.37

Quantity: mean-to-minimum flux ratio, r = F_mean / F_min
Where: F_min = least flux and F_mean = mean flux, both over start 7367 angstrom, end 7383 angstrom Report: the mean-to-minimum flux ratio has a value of 1.23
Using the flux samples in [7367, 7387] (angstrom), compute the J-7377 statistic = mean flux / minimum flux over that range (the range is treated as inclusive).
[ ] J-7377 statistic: 1.22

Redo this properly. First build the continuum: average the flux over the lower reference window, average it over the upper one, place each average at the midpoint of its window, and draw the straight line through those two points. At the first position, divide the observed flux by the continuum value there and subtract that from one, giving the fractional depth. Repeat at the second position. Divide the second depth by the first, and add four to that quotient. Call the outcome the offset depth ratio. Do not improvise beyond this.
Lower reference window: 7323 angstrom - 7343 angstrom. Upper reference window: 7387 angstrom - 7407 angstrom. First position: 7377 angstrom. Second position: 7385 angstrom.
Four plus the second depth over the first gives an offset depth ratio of 4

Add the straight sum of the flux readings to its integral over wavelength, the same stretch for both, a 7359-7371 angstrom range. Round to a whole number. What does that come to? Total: 396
